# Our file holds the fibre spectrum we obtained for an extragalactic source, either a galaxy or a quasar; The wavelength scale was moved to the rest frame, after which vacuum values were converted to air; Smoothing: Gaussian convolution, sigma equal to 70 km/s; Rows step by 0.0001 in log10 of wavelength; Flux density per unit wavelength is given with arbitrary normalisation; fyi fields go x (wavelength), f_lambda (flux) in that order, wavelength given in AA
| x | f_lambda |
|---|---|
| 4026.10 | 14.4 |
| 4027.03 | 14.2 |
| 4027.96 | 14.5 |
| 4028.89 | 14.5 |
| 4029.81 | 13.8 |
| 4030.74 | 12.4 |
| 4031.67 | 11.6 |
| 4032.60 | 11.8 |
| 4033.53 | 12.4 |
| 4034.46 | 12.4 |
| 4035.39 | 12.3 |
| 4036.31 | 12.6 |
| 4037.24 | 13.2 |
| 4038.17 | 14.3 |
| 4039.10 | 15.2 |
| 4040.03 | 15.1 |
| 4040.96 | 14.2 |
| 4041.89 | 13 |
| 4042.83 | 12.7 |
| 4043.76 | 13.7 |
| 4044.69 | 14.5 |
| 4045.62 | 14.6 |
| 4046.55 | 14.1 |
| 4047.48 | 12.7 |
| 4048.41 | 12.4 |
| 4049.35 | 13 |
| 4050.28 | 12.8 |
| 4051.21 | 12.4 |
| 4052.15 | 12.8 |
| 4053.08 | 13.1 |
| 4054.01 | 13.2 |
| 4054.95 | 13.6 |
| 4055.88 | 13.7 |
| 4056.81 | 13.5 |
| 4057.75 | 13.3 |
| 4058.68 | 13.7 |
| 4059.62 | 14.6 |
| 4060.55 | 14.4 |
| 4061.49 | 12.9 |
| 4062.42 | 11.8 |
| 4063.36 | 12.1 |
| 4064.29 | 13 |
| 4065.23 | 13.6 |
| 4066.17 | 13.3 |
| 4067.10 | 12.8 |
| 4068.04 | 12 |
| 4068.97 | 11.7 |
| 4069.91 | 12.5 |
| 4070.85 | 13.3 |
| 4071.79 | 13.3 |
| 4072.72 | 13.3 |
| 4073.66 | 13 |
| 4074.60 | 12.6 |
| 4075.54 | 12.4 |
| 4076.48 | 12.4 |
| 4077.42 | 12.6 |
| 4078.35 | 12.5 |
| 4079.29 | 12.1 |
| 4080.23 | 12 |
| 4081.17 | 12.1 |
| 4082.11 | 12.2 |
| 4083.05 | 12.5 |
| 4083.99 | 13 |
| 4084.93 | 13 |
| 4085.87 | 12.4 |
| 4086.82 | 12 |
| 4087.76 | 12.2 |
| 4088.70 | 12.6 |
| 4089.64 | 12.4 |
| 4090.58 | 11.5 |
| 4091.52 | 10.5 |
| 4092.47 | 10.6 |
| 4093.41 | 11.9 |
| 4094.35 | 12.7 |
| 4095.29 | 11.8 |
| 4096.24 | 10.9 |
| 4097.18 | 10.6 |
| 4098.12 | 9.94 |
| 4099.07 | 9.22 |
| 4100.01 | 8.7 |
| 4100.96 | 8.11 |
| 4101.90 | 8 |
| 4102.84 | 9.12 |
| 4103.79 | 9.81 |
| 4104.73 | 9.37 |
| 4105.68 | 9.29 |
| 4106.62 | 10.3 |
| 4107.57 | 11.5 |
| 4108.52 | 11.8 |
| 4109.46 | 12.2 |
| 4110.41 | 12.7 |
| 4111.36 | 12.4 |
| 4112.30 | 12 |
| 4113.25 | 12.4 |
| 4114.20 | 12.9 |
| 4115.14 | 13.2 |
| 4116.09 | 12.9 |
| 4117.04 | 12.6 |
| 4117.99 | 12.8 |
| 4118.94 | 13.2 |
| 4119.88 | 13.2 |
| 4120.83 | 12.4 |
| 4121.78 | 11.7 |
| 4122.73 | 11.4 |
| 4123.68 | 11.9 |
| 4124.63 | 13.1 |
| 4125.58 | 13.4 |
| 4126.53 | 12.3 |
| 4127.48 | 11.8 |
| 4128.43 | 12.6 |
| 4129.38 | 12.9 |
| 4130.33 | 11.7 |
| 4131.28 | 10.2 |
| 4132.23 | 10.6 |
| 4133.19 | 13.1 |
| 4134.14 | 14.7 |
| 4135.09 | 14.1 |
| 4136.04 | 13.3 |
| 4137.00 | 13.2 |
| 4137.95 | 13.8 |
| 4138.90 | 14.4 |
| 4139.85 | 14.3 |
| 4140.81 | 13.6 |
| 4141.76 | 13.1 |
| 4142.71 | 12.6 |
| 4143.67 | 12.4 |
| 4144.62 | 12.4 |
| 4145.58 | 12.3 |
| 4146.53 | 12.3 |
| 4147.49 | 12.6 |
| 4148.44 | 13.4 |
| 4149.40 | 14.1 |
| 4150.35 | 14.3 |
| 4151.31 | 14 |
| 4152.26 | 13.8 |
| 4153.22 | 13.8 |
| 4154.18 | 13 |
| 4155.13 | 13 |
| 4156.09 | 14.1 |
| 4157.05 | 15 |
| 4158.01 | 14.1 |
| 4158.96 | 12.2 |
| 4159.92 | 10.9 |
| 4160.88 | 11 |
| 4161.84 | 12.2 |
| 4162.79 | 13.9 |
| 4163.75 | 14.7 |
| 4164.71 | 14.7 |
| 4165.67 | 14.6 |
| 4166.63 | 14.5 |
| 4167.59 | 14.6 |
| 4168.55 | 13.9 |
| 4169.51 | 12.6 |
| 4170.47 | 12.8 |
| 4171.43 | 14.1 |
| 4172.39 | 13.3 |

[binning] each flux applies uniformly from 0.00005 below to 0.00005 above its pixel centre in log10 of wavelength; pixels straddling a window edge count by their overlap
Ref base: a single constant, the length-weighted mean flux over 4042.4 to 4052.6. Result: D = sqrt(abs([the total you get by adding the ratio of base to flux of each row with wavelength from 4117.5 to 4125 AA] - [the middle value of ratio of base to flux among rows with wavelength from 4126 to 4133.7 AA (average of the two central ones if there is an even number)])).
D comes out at 2.73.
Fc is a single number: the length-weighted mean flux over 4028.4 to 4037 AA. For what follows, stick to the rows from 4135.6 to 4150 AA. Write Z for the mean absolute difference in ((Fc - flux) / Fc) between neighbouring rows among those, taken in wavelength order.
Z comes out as 0.029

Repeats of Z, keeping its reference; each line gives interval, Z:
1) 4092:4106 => 0.051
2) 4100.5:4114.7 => 0.042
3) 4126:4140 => 0.065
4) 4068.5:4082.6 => 0.020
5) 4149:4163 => 0.060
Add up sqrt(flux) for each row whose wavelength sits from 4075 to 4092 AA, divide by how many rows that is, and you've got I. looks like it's 3.50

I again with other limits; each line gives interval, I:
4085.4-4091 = 3.49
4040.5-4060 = 3.66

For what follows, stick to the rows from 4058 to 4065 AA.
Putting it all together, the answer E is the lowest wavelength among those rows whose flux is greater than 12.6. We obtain 4058.68 AA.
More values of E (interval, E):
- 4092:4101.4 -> 4094.35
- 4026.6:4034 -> 4027.03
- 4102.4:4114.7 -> 4110.41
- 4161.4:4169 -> 4162.79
